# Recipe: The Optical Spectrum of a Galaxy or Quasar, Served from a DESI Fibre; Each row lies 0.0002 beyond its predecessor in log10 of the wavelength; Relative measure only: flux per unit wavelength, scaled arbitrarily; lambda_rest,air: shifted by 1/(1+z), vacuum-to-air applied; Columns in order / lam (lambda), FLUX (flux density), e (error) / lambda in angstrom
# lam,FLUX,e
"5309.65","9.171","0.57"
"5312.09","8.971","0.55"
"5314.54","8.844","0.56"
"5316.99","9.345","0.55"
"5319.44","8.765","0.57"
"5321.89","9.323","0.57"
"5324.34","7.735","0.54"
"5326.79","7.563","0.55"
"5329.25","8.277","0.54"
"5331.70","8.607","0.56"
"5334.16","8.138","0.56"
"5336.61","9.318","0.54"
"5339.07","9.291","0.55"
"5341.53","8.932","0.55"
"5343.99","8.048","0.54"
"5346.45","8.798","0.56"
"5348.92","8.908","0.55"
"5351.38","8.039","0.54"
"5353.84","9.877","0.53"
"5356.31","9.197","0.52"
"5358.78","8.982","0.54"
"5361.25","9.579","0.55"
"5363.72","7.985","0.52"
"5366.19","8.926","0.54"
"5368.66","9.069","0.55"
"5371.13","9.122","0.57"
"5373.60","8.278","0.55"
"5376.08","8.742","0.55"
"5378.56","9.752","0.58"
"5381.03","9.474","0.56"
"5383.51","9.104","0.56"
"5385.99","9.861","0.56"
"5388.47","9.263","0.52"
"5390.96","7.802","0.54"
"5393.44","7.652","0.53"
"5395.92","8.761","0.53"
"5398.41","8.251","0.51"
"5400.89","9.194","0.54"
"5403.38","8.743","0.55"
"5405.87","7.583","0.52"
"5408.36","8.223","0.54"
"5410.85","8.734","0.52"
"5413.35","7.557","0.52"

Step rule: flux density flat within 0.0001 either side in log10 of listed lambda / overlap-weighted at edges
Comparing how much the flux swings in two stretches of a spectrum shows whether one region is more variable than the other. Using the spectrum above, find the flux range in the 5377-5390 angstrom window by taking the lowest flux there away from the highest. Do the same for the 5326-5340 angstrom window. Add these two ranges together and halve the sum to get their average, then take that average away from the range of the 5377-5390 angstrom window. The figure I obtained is -0.50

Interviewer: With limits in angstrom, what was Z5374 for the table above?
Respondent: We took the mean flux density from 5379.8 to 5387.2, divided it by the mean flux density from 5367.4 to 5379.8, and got 1.05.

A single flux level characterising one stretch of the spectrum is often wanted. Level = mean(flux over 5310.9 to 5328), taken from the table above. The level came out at 8.65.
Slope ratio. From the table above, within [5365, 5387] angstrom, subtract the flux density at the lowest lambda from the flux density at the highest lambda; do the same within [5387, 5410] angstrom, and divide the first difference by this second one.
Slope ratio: -0.90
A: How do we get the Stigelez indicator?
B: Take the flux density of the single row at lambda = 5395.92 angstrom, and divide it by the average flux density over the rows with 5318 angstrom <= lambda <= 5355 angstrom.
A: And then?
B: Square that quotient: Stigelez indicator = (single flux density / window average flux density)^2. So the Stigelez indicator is 1.03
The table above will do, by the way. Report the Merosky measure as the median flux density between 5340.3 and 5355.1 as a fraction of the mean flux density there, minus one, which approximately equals 0.010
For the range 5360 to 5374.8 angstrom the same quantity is 0.019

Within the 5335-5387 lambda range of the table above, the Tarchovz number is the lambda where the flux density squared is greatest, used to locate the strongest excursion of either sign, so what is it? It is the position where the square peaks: 5353.84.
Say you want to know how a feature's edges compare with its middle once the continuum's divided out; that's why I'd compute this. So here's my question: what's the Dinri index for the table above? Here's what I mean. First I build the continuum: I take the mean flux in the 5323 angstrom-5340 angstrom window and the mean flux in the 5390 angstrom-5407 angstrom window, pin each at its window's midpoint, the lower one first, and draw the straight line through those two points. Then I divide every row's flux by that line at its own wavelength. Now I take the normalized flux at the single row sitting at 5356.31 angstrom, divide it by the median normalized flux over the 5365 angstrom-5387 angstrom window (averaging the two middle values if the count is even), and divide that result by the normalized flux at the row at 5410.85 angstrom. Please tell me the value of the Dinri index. 0.95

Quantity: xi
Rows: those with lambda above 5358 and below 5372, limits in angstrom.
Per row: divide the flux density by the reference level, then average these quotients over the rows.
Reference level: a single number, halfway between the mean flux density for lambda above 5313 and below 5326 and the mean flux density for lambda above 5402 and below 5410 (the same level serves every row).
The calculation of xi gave 1.05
